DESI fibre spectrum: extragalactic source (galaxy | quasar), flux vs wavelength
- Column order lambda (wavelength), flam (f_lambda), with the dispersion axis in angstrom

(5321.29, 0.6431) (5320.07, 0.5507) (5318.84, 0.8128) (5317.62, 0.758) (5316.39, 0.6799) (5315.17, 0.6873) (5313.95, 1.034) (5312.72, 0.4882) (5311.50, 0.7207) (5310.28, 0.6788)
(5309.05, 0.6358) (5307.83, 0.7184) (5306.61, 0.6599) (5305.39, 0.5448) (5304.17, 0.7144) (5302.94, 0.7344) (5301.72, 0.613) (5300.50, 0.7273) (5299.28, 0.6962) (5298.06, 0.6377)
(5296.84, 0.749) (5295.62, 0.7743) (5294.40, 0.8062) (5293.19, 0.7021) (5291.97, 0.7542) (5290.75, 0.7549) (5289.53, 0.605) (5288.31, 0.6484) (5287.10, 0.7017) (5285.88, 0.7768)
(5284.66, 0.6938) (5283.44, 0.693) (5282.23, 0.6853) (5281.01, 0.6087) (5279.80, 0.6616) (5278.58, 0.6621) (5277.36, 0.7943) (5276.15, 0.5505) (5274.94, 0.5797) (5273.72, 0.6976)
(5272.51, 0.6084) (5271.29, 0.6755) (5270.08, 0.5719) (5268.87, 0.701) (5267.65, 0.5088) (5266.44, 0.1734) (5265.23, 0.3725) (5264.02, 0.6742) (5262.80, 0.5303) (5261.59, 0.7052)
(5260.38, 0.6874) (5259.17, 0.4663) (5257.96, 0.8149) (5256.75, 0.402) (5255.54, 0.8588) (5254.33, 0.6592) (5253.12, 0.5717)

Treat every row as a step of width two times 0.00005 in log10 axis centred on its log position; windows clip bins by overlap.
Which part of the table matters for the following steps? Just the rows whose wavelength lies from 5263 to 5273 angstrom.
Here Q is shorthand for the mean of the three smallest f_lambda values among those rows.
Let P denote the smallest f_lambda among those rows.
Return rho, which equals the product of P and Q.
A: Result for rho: 0.06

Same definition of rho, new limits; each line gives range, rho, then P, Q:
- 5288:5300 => 0.38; 0.605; 0.630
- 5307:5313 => 0.29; 0.4882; 0.601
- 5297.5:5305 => 0.40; 0.613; 0.649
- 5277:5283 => 0.39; 0.6087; 0.644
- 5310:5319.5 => 0.30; 0.4882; 0.616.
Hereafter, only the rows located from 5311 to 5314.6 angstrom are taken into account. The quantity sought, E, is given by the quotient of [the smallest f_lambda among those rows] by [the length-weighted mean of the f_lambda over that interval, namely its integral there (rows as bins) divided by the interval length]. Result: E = 0.7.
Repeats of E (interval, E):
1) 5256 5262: 0.6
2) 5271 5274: 0.9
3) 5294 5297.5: 1.0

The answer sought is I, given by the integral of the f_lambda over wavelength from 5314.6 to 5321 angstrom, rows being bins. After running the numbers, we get 4.45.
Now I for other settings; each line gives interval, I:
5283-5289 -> 4.21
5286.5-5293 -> 4.51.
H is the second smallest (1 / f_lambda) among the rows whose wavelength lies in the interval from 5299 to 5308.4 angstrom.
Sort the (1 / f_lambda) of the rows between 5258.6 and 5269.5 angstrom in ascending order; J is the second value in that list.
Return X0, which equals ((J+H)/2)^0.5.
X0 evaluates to 1.18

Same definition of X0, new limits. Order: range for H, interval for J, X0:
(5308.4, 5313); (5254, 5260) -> 1.16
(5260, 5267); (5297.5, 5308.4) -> 1.19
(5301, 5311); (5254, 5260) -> 1.14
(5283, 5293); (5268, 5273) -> 1.18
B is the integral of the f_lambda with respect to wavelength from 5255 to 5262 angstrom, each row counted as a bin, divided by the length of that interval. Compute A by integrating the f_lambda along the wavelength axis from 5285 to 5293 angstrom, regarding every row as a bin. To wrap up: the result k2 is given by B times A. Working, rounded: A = 5.6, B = 0.653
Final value 3.7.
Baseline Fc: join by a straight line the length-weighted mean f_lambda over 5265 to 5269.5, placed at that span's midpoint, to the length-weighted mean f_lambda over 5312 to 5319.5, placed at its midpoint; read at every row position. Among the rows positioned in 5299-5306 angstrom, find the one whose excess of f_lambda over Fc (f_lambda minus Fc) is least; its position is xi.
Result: 5305.39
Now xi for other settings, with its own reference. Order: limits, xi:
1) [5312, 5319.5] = 5312.72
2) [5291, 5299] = 5298.06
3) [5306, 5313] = 5312.72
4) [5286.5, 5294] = 5289.53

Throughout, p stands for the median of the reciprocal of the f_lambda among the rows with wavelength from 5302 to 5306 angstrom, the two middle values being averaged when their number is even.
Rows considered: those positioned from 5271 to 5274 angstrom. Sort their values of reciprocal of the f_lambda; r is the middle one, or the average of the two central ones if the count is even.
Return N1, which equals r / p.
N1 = 1.06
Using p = 1.40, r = 1.48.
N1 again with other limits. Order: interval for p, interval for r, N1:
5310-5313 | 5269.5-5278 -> 1.12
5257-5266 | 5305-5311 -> 1.02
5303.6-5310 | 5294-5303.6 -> 0.90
